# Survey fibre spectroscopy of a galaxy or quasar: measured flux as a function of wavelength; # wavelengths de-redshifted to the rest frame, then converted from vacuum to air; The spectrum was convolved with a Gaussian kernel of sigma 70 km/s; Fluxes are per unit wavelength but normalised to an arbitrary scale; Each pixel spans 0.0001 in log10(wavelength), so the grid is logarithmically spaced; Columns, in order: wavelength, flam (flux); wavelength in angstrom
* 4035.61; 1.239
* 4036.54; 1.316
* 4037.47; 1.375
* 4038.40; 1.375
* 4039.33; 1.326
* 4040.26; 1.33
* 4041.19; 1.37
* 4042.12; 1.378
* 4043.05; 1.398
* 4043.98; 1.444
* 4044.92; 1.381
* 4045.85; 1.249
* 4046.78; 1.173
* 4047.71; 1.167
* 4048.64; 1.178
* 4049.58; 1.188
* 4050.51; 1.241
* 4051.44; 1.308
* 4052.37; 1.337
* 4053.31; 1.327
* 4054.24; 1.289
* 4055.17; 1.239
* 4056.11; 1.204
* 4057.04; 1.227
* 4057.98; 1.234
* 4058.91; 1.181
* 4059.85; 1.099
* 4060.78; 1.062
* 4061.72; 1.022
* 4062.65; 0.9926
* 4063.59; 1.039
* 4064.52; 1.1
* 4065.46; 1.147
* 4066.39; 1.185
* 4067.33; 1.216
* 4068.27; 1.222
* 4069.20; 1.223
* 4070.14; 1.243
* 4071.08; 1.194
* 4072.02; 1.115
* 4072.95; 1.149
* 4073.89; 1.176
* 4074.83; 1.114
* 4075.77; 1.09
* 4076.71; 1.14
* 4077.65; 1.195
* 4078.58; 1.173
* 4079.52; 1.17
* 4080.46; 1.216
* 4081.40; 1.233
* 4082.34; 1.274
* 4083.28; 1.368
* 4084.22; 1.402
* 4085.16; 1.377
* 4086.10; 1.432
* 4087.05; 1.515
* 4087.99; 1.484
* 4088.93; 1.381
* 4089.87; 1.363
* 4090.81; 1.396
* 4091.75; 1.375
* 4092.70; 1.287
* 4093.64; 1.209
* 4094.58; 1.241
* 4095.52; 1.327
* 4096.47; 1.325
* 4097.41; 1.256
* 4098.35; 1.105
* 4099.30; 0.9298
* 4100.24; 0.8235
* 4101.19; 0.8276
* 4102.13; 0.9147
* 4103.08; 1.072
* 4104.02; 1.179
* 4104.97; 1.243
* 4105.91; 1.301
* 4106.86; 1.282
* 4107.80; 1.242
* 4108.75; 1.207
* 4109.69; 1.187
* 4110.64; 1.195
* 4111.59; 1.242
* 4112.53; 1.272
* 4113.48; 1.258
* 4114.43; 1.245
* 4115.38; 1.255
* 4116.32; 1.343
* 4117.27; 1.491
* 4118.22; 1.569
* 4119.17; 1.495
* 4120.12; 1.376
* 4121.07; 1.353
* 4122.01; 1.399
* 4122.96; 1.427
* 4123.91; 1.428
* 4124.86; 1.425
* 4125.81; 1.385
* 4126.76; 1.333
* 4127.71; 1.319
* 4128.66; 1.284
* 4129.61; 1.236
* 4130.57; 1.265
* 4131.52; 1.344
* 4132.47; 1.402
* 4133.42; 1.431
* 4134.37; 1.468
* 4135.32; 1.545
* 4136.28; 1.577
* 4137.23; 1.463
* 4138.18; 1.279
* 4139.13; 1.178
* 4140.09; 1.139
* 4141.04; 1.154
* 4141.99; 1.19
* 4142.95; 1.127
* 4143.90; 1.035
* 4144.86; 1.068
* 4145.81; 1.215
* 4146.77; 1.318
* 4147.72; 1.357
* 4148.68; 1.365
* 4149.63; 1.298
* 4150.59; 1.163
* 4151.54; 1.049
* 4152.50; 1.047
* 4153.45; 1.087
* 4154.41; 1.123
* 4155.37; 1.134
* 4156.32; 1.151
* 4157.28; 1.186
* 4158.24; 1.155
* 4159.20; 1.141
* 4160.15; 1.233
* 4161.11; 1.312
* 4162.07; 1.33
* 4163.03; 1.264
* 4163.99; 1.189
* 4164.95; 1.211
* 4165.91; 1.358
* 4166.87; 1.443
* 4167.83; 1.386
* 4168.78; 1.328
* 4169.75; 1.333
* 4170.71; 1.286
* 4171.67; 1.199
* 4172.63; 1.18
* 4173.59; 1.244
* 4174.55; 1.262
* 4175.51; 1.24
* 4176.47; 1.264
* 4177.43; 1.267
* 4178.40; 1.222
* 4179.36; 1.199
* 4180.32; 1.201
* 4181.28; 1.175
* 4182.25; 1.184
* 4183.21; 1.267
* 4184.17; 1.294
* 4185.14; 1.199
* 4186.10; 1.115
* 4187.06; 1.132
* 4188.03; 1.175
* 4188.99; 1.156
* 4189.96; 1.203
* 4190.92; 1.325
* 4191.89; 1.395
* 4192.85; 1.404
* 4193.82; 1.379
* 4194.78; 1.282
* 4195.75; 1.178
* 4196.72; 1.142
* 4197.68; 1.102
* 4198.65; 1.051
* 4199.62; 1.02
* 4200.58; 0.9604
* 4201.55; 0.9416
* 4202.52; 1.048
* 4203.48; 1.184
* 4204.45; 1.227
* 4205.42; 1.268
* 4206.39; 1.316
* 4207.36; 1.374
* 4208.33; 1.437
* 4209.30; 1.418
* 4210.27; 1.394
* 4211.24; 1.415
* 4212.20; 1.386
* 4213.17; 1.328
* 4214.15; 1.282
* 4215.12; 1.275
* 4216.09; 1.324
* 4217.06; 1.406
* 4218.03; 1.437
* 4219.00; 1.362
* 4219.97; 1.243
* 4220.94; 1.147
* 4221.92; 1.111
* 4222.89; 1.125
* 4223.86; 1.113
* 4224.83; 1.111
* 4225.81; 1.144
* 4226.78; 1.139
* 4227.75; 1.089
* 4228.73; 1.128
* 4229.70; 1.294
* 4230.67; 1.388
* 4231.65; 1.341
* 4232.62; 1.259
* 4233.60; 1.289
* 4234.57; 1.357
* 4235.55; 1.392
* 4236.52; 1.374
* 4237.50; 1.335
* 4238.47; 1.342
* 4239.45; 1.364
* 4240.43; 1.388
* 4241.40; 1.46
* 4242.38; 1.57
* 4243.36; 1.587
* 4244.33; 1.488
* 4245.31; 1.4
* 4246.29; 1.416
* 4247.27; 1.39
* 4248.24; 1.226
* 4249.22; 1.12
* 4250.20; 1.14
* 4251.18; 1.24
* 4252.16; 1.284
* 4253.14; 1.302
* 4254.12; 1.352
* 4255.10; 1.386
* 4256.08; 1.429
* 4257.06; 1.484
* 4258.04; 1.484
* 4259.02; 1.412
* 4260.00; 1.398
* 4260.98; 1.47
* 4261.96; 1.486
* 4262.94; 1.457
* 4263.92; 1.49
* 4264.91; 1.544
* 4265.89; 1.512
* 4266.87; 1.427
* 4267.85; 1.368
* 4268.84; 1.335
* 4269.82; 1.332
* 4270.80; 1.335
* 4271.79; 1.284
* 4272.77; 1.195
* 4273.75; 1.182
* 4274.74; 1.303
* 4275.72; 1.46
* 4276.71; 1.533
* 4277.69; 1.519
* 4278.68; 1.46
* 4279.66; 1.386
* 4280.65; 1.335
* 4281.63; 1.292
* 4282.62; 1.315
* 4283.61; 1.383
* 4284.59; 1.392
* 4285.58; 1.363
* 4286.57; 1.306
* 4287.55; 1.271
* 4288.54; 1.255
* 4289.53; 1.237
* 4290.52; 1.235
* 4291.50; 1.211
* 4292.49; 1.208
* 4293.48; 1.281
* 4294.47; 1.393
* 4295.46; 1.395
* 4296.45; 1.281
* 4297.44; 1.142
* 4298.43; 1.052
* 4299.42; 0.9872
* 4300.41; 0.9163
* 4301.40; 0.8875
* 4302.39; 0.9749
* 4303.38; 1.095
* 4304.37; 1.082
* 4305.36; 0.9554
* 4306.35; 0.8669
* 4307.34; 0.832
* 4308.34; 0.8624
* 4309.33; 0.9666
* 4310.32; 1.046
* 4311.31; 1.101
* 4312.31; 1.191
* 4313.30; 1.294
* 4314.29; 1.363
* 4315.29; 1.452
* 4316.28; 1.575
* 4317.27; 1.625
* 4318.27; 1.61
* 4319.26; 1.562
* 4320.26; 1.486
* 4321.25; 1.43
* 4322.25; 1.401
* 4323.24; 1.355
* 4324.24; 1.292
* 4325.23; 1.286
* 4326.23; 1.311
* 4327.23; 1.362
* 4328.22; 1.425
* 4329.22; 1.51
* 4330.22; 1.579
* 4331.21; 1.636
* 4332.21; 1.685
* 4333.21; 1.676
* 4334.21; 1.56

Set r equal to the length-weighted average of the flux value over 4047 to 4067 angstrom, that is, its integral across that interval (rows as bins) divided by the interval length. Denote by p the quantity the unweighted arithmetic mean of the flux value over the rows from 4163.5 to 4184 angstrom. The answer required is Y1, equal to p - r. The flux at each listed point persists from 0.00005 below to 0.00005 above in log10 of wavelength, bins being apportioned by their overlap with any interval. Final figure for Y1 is 0.08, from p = 1.26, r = 1.18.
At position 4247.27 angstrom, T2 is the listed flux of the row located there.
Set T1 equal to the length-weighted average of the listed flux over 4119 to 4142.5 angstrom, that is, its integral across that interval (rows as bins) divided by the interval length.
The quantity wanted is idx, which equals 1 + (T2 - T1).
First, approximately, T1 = 1.35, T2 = 1.39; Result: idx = 1.04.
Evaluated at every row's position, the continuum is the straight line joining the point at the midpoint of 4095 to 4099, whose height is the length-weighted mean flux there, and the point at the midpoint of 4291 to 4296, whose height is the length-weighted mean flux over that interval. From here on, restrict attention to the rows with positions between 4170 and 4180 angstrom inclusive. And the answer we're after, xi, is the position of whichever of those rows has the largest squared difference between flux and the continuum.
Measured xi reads 4172.63 angstrom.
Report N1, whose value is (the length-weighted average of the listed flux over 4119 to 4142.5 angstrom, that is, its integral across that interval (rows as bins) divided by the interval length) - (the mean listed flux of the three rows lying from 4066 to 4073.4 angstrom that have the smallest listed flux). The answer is 0.20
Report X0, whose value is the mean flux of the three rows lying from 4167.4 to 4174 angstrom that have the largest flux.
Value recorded 1.35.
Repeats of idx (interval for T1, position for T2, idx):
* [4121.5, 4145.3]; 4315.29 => 1.14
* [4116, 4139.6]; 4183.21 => 0.87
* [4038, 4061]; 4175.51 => 0.97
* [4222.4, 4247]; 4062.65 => 0.68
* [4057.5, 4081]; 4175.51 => 1.09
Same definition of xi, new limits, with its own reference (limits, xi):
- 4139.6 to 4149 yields 4143.90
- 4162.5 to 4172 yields 4166.87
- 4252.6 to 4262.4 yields 4261.96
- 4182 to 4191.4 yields 4186.10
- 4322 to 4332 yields 4331.21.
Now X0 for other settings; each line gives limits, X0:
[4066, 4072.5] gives 1.23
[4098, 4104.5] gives 1.12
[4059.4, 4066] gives 1.12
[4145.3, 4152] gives 1.35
